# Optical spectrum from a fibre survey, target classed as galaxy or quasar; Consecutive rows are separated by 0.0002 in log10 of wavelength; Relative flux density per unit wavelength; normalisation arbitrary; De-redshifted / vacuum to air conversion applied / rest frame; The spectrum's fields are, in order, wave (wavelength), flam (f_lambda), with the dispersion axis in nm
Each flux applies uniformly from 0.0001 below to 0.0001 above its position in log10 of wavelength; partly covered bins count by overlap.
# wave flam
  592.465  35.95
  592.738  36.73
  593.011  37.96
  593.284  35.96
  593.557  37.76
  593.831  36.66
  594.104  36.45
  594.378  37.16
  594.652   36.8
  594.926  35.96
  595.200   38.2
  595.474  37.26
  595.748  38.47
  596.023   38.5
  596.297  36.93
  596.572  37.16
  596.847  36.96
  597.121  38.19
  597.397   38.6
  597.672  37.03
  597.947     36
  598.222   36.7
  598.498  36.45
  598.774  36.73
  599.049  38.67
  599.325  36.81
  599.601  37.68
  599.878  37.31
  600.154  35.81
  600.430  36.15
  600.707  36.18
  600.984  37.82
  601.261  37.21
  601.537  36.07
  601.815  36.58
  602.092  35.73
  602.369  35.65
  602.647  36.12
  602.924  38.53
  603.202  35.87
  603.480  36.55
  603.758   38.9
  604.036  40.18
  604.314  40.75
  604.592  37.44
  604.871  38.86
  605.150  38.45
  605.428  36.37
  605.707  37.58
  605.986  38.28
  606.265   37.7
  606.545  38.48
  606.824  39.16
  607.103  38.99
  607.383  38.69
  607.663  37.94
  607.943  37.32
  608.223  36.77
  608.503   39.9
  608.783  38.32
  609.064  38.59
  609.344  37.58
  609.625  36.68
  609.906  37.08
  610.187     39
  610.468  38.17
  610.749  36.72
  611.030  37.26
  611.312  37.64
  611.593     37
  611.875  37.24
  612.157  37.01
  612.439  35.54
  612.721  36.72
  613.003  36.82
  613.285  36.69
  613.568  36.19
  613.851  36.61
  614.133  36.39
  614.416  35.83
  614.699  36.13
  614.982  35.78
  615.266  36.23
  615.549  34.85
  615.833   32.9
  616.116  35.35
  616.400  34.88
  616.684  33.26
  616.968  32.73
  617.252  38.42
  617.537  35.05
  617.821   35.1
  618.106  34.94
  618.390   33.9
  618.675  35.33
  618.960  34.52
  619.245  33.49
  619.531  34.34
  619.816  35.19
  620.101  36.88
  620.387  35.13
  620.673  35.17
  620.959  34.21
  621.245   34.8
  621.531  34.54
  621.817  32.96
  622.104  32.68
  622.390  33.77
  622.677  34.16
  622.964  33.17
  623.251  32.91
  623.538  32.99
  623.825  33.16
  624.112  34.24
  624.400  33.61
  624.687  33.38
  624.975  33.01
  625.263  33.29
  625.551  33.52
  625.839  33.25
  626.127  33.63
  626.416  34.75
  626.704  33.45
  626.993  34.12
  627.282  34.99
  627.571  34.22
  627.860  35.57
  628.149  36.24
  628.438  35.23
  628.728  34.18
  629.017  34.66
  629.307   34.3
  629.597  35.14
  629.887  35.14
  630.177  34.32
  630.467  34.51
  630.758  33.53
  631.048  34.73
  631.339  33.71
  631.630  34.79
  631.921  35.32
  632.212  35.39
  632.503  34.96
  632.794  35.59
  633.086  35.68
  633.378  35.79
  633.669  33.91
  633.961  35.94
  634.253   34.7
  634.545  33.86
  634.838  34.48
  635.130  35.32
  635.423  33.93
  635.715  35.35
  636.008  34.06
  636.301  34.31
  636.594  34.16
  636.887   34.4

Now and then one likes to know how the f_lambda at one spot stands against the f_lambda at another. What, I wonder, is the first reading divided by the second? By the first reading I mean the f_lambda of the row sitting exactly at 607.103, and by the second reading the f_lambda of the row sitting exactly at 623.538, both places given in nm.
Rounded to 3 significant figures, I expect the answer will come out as 1.18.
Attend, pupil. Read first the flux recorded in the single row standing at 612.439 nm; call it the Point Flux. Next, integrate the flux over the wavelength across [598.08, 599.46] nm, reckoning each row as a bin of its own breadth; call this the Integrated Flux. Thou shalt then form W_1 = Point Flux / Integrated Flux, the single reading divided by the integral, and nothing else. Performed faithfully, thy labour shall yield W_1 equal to 0.695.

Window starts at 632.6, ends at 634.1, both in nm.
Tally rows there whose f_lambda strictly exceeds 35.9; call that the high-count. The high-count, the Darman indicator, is 1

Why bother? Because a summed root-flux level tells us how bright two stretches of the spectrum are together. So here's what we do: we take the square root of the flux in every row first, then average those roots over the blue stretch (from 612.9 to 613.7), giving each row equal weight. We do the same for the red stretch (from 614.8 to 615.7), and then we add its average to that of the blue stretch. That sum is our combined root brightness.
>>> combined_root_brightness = 12.0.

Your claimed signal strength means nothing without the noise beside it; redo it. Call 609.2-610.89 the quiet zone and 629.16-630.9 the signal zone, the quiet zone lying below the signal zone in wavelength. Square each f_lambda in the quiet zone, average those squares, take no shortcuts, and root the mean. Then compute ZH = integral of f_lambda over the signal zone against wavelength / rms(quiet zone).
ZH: 1.60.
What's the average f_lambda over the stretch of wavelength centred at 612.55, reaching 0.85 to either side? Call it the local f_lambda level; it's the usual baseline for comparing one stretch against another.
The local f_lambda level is 36.7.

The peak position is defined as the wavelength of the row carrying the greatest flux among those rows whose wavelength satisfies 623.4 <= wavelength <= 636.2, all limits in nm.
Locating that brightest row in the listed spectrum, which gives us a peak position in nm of 628.149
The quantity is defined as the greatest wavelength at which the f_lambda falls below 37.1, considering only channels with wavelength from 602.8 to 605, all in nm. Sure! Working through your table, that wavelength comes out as 603.480 nm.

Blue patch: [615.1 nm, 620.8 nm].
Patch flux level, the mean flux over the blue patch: 34.9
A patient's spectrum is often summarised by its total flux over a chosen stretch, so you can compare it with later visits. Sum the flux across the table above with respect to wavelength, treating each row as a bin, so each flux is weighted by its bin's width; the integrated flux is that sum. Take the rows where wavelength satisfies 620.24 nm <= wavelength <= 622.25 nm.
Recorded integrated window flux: 69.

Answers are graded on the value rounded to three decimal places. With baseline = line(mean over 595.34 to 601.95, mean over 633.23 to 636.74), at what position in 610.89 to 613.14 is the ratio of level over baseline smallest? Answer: 612.439 nm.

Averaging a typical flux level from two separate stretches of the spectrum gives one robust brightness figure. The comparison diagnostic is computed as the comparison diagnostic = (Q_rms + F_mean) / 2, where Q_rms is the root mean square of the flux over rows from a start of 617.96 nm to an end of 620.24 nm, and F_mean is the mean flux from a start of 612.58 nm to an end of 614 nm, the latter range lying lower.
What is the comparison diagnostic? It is 35.7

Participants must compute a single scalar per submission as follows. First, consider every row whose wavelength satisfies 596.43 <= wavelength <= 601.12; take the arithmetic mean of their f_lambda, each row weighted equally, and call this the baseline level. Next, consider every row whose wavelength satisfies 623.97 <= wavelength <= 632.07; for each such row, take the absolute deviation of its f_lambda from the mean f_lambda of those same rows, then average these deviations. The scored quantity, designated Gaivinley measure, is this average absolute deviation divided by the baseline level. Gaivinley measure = 0.0179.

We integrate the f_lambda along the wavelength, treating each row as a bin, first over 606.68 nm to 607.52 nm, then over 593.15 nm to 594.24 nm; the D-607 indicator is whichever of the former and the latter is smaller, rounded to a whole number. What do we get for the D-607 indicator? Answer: 33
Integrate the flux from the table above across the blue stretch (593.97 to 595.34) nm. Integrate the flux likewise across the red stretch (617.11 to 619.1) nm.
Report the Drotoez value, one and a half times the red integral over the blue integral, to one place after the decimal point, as 2.1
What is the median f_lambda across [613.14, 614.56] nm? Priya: 36.4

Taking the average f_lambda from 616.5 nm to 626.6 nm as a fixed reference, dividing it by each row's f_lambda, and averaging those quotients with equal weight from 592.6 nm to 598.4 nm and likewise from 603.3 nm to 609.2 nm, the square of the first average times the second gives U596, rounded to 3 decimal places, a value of 0.752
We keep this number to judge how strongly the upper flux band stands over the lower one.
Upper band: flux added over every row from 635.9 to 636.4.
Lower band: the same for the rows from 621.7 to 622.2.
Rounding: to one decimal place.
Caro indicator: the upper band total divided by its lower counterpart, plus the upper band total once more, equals 69.4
